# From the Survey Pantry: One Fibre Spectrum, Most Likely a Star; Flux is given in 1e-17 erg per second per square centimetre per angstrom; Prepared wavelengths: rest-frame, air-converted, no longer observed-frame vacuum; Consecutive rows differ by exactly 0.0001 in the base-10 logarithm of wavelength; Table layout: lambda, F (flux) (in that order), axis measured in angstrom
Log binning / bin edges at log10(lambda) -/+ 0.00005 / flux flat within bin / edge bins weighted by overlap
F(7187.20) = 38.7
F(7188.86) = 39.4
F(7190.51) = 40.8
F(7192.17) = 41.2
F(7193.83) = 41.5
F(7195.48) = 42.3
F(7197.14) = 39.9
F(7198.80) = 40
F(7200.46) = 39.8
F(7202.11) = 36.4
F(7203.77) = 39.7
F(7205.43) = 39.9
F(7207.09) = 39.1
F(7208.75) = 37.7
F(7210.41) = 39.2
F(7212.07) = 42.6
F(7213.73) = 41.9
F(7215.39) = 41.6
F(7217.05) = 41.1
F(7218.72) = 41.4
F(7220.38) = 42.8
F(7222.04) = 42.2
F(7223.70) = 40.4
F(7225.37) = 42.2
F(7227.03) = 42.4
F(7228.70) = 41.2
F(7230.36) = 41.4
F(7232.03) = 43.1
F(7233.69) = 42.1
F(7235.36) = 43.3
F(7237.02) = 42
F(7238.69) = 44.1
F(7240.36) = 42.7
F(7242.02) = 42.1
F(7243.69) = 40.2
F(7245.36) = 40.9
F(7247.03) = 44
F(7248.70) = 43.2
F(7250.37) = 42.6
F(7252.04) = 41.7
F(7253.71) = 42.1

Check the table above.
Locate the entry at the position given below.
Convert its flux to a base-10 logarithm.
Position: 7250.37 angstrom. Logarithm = 1.63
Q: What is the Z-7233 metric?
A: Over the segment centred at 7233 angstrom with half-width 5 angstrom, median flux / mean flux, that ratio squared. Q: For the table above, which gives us 0.99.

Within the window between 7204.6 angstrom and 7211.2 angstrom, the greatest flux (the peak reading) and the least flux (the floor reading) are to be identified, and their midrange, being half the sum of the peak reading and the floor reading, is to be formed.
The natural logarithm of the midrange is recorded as 3.66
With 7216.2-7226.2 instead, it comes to 3.73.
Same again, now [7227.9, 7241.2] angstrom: 3.75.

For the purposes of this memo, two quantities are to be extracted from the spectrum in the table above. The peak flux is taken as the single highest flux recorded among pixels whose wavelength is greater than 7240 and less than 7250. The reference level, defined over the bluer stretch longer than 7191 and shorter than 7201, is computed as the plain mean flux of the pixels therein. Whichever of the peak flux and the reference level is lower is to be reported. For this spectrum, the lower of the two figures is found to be 40.8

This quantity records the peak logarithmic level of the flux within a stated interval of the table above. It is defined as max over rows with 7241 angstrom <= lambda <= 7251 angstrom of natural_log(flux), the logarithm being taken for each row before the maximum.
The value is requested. 3.784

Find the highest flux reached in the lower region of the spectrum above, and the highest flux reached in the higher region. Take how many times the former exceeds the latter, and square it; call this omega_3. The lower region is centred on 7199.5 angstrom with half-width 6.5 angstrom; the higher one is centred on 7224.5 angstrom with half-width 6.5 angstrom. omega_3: 0.977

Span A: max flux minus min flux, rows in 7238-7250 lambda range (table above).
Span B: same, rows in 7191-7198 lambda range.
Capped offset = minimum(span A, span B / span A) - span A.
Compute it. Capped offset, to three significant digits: -3.28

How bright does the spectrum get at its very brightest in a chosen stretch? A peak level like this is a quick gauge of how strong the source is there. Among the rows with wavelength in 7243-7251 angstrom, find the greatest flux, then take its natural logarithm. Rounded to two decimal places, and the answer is 3.78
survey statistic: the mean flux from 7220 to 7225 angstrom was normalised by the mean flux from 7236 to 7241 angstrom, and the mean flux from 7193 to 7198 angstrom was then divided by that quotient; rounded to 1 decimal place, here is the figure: 42.4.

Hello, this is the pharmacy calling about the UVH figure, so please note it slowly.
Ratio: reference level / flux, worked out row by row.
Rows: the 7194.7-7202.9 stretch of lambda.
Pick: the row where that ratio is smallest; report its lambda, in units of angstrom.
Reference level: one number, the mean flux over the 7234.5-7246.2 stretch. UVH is 7195.48 angstrom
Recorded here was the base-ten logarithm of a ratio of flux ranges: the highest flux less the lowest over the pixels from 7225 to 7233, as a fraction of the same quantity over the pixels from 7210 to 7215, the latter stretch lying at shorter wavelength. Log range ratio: -0.3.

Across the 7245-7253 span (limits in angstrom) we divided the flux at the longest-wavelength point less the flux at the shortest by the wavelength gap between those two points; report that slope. 0.1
